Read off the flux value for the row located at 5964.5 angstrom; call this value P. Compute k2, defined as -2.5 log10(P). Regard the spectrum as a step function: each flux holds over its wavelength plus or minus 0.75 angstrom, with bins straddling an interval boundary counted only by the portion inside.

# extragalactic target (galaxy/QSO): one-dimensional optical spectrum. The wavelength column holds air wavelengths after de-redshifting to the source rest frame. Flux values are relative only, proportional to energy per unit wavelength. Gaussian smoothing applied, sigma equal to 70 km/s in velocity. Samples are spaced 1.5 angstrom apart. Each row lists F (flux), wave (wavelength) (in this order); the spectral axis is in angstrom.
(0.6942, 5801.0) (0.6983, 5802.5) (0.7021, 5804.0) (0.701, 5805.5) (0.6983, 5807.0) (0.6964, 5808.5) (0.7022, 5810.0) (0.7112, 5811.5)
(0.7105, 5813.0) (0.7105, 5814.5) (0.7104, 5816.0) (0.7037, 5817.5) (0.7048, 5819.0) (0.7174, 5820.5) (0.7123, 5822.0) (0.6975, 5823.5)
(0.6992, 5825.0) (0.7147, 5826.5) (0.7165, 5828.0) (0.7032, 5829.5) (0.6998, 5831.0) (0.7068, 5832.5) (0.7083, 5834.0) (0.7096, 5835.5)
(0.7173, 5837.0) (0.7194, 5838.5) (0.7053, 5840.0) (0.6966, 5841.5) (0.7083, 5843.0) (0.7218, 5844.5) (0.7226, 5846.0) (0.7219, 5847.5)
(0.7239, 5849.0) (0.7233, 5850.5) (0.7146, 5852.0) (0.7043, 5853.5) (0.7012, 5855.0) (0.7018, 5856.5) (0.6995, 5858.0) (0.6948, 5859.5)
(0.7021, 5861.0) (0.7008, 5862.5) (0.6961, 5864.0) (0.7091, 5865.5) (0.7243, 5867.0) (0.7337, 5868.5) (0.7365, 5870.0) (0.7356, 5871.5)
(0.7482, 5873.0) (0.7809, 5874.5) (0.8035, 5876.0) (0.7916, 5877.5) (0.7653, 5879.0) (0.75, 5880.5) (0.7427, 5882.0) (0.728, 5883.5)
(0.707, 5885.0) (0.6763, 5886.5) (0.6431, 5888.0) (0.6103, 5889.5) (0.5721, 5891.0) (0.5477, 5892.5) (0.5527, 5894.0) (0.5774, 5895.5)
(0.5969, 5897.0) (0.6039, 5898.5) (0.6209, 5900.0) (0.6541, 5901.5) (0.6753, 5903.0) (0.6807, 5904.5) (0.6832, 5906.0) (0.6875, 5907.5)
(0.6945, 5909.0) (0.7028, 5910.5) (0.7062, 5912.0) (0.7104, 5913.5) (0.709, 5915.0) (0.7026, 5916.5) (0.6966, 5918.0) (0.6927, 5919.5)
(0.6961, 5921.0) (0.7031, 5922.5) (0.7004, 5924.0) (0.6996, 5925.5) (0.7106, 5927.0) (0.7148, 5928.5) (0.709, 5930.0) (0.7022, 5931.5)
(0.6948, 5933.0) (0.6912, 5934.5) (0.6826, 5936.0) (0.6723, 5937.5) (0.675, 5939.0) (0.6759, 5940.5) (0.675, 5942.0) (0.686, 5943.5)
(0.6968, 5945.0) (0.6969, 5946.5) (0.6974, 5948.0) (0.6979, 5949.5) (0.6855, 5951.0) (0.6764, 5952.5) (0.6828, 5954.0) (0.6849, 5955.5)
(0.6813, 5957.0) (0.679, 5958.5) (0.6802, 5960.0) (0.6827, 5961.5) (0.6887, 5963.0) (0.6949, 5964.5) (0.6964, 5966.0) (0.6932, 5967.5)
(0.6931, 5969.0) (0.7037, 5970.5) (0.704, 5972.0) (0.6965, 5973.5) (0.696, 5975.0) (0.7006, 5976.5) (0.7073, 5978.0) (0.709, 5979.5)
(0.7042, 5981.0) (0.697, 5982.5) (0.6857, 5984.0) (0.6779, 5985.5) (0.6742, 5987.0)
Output 0.40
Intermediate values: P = 0.6949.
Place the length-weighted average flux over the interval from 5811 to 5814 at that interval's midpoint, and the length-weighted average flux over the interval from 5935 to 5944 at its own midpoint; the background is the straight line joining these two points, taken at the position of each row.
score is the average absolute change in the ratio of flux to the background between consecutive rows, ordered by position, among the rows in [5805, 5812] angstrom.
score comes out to 0.007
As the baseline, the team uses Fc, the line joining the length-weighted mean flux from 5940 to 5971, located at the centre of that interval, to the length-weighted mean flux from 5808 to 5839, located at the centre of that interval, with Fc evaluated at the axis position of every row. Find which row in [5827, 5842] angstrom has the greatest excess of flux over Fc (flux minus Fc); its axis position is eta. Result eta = 5838.5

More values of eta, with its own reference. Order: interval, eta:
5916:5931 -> 5928.5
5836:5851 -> 5849.0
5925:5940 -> 5928.5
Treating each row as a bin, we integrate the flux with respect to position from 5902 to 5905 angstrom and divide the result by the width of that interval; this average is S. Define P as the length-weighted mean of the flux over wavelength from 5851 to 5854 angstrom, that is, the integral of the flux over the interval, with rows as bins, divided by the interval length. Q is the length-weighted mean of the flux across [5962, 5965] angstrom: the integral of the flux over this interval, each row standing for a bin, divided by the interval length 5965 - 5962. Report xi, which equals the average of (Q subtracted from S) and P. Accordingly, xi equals 0.348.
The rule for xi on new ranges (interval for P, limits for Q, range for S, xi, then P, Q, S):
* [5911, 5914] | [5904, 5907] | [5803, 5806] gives 0.363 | 0.708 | 0.683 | 0.701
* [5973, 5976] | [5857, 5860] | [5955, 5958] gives 0.341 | 0.697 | 0.698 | 0.683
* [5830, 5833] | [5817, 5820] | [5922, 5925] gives 0.350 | 0.703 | 0.705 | 0.701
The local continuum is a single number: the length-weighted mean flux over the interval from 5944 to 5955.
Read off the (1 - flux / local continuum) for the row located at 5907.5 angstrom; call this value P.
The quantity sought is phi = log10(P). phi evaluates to -2.4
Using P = 0.004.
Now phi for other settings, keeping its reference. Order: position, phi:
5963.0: -2.6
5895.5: -0.8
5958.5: -1.8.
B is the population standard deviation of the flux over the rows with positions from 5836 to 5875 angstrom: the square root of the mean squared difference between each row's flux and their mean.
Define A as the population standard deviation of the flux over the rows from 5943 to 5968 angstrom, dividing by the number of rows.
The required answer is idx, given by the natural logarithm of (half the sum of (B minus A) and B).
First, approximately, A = 0.0072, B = 0.019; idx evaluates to -4.2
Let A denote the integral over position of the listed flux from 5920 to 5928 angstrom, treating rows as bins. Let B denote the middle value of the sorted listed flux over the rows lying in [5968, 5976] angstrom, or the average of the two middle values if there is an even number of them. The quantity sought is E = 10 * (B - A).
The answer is -49.2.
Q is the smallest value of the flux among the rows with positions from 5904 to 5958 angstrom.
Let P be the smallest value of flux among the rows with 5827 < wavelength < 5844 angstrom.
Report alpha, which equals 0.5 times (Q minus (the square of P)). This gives 0.09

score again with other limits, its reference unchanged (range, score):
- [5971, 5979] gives 0.007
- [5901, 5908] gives 0.013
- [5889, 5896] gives 0.033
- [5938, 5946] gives 0.009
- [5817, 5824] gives 0.012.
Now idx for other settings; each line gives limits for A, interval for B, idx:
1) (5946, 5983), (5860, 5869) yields -4.7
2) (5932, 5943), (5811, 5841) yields -6.2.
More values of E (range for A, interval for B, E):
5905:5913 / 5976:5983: -48.5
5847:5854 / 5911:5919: -43.2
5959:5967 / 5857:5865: -48.1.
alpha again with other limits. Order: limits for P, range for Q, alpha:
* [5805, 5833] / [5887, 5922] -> 0.03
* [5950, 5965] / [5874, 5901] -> 0.05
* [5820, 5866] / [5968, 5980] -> 0.11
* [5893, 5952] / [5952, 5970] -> 0.19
